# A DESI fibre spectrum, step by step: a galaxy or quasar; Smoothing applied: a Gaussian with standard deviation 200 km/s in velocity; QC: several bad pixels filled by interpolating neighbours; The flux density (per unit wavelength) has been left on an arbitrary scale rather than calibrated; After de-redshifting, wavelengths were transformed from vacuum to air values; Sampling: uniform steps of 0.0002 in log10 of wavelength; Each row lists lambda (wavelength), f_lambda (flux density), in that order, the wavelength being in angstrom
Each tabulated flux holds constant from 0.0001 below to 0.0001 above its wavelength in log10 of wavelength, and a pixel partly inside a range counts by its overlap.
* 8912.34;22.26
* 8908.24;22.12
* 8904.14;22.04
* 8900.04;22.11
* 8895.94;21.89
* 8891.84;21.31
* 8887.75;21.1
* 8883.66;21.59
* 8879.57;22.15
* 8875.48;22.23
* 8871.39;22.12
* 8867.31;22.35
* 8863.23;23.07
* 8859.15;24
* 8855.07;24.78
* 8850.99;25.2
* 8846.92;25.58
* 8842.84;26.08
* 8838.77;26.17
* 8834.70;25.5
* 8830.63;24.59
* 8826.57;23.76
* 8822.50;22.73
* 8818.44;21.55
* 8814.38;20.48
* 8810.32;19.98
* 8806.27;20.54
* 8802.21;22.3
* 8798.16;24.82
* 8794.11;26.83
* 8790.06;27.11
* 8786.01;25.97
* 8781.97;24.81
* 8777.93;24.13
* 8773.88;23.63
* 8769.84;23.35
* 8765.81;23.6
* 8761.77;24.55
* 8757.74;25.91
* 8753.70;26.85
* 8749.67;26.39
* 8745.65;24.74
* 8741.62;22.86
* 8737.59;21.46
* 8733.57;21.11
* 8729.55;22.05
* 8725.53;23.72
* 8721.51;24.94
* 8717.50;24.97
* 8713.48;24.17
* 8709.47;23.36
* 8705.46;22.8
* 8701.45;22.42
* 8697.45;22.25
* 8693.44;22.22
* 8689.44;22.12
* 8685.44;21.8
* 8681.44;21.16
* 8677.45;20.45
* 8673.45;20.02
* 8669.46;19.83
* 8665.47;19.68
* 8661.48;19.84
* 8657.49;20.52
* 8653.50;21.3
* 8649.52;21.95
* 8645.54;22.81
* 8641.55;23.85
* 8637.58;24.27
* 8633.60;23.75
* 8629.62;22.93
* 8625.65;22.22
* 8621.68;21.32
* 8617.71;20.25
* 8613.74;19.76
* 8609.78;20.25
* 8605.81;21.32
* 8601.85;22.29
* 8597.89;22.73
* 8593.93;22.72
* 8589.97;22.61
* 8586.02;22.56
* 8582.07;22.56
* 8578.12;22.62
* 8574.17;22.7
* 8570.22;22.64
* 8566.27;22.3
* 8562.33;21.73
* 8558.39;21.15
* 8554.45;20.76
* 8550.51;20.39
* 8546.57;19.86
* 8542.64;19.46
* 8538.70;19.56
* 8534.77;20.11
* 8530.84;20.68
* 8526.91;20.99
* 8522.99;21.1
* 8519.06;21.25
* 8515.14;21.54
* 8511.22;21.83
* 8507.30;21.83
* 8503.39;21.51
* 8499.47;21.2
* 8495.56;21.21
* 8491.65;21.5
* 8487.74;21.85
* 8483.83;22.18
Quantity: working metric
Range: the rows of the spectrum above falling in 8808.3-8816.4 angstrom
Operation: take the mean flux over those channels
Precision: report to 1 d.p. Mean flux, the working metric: 20.2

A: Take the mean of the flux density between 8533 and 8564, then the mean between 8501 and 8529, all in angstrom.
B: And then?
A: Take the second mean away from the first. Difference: -1.1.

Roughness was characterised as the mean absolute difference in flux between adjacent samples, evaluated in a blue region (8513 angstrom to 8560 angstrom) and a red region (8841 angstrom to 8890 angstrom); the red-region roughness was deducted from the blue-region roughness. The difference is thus -0.1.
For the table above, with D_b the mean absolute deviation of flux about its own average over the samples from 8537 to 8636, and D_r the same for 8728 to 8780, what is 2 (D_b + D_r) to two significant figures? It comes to 5.0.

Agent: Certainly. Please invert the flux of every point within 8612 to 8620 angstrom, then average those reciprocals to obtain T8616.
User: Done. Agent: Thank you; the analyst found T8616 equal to 0.050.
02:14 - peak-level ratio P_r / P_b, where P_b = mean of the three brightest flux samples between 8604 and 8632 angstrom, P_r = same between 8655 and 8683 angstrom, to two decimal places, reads 0.93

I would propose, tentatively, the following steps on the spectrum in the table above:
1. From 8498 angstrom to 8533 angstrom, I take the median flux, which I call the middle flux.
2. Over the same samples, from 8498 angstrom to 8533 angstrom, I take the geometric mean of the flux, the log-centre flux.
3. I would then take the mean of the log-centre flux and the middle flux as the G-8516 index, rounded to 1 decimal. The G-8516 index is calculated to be 21.3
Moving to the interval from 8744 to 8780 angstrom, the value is 24.7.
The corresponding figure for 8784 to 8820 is 22.7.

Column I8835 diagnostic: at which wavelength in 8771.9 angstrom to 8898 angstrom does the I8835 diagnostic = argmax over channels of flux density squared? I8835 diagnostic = 8790.06 angstrom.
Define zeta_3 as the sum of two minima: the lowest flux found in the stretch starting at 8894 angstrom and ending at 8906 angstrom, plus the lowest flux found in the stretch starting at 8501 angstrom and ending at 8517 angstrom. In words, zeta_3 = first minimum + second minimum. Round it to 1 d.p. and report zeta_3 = 43.4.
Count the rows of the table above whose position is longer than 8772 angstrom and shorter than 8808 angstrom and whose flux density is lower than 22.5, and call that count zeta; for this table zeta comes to 2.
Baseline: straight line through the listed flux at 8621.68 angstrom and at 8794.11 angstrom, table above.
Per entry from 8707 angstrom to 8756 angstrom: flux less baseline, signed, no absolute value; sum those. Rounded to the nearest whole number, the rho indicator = -11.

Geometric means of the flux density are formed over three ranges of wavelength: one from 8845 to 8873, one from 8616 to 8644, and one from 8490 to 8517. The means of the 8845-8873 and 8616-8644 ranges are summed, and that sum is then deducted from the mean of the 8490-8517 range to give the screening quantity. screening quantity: -24.9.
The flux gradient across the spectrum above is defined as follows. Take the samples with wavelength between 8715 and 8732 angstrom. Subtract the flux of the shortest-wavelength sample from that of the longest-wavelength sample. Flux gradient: -2.9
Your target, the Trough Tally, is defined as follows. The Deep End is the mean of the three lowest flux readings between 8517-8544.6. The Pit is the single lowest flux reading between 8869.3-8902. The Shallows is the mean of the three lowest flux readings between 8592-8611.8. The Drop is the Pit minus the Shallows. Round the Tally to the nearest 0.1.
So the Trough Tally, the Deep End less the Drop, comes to 19.9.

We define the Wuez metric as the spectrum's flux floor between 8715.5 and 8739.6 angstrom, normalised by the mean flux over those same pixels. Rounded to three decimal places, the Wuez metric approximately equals 0.916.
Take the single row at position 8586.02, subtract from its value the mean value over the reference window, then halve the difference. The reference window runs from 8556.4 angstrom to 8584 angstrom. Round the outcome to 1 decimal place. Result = 0.2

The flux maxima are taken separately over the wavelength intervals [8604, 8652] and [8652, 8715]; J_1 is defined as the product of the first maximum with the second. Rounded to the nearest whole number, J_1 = 587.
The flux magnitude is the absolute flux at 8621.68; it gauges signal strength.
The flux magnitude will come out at 21.3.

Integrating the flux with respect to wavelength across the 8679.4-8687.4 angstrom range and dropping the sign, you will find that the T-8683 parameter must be 172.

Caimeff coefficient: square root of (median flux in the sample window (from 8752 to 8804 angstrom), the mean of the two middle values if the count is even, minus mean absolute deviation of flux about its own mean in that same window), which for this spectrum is 4.85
